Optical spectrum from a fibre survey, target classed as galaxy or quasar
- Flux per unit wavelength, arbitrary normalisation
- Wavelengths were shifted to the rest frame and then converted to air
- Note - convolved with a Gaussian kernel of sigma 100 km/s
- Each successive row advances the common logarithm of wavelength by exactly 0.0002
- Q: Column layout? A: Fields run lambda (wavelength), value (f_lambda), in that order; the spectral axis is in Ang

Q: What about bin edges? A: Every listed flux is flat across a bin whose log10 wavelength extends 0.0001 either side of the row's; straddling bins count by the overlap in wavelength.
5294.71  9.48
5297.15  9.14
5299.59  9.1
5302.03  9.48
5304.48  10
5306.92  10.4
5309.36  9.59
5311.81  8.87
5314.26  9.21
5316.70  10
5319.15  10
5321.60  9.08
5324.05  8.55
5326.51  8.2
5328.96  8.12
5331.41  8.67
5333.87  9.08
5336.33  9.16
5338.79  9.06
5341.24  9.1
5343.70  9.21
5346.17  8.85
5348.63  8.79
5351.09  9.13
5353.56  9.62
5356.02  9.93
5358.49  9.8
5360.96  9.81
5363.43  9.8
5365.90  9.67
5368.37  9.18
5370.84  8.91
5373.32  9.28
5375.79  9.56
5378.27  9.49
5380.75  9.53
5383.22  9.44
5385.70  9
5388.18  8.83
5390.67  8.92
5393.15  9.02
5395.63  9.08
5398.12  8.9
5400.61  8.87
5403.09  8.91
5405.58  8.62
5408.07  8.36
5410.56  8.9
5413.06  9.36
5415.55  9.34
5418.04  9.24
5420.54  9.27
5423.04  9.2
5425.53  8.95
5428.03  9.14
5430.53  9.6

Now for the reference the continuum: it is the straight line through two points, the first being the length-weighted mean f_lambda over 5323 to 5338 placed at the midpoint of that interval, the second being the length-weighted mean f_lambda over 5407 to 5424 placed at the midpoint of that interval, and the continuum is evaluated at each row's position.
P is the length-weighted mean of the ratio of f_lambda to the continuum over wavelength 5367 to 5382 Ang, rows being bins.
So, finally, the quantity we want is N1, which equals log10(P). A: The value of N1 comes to 0.022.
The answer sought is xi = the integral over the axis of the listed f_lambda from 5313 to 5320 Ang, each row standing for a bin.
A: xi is 68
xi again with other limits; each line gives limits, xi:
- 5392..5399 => 63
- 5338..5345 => 64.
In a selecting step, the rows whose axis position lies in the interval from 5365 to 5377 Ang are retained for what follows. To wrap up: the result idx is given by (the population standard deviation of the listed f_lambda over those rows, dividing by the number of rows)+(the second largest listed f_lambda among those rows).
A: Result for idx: 9.8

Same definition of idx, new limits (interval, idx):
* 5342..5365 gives 10.2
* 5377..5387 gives 9.7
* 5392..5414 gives 9.3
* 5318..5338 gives 9.7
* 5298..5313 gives 10.5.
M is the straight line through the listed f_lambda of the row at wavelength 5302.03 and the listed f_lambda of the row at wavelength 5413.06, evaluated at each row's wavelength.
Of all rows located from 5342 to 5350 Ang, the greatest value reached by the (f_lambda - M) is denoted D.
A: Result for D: -0.22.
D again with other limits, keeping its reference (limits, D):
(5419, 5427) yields -0.08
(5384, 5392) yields -0.39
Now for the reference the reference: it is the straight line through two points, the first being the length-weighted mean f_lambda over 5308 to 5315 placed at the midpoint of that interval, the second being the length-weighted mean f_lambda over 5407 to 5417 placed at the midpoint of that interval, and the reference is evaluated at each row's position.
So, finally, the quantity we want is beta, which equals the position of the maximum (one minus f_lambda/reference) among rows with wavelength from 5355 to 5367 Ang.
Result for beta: 5365.90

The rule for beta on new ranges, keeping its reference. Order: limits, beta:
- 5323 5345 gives 5328.96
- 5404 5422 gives 5408.07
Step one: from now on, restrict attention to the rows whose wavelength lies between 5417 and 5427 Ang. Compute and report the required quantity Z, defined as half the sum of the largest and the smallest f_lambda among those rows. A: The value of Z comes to 9.11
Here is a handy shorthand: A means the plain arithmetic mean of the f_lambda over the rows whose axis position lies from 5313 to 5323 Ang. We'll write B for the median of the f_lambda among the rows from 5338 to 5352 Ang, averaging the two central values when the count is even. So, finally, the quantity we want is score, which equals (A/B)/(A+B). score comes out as 0.0565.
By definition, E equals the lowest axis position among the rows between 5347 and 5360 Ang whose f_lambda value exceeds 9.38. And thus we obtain 5353.56 Ang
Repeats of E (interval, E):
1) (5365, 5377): 5365.90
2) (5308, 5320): 5309.36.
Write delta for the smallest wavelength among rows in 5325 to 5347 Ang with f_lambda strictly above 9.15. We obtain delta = 5336.33 Ang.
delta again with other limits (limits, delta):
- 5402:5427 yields 5413.06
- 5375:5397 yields 5375.79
